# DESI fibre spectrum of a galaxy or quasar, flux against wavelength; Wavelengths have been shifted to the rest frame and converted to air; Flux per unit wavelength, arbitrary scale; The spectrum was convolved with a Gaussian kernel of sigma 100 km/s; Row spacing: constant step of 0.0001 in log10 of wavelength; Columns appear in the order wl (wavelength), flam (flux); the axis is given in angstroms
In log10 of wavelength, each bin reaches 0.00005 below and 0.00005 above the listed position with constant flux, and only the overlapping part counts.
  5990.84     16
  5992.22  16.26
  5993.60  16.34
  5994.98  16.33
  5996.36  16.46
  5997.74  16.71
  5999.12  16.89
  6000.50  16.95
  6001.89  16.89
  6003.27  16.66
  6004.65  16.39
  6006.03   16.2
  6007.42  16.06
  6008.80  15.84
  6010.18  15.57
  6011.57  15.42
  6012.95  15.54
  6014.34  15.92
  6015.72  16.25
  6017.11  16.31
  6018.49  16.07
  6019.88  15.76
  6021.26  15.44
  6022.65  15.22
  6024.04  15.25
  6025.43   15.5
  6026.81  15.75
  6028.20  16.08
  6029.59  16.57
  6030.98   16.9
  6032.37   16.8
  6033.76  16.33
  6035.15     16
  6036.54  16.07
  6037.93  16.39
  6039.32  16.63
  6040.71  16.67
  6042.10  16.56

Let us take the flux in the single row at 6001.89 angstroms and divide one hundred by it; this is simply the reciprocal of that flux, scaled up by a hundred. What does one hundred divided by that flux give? 5.92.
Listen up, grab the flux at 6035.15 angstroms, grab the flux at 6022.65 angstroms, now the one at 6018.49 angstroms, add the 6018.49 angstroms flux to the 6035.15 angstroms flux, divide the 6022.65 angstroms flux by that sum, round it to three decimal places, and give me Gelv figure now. 0.475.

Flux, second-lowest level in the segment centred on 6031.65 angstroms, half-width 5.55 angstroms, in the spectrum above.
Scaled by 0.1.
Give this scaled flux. 1.60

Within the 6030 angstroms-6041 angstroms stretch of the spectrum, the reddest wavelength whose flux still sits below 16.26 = 6036.54 angstroms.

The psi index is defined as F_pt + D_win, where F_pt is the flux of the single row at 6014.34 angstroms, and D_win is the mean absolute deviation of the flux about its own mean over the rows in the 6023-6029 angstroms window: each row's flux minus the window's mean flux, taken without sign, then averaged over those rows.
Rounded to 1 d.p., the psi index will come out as 16.2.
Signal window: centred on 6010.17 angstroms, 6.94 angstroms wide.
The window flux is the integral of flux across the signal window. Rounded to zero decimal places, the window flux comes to 109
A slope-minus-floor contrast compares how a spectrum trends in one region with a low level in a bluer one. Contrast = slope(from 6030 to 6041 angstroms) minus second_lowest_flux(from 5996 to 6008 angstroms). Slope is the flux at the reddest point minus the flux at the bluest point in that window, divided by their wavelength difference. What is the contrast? -16.2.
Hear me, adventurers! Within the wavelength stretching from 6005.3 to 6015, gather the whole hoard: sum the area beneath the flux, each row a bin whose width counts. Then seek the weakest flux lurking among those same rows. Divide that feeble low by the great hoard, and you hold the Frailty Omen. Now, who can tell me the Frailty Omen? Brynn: 0.10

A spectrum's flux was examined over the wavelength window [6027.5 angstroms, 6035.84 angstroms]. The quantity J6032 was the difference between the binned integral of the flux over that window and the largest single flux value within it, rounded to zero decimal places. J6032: 120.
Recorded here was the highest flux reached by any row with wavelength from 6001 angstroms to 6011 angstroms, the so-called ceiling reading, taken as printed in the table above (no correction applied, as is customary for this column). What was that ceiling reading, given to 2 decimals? 16.89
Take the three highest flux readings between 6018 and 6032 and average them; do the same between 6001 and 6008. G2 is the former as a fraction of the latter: 0.99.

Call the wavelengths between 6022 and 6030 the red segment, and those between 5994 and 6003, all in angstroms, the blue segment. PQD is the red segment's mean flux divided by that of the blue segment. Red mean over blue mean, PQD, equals 0.94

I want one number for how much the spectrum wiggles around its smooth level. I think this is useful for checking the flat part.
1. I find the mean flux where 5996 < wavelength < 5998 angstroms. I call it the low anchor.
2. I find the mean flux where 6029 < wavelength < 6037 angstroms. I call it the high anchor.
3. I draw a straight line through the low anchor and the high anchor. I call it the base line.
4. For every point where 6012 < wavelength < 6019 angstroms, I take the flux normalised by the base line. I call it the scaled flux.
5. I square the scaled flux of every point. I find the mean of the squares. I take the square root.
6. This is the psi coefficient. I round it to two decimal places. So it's 0.97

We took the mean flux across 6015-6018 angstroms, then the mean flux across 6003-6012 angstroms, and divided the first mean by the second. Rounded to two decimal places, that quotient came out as 1.02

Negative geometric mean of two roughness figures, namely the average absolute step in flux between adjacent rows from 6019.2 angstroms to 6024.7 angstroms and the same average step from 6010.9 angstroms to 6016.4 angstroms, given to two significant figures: -0.23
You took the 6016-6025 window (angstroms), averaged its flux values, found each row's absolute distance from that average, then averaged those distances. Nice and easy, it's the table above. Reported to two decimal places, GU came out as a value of 0.37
